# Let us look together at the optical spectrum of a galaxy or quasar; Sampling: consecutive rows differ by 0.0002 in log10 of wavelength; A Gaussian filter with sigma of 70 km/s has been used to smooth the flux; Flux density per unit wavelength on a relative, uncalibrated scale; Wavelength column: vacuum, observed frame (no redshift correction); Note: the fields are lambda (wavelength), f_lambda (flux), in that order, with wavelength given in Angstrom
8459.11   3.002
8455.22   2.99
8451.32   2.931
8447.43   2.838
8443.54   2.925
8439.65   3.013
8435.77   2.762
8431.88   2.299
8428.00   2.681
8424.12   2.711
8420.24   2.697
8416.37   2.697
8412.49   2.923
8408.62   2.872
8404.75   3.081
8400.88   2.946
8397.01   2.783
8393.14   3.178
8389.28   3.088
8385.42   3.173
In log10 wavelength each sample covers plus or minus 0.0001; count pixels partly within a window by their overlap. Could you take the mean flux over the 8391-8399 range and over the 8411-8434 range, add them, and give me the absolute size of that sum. 5.65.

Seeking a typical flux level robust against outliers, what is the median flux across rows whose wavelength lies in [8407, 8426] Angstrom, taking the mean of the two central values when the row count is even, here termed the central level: 2.71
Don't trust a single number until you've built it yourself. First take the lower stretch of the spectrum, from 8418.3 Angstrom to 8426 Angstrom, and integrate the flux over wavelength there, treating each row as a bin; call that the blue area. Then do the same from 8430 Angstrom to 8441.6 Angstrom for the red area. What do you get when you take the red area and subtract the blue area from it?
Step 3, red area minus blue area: 10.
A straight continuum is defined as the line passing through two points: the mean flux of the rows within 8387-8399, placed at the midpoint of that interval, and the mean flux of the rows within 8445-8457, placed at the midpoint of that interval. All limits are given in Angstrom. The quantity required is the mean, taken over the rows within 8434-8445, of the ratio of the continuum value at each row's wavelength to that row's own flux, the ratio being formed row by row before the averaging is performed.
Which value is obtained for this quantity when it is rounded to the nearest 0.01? 1.01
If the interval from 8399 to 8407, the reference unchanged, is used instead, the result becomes 1.00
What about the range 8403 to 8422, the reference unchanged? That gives 1.05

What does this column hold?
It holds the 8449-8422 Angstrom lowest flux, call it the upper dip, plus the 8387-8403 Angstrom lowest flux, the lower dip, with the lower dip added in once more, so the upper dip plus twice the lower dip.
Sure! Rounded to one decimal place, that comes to 7.9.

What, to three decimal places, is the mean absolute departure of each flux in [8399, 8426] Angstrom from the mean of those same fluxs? 0.124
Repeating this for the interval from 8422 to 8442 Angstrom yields 0.163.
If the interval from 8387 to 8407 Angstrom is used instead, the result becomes 0.121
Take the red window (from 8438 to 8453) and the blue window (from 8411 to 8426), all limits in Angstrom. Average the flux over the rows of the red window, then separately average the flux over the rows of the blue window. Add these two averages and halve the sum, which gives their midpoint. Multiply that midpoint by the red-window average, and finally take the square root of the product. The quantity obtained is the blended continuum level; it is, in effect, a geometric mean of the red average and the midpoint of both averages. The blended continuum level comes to 2.88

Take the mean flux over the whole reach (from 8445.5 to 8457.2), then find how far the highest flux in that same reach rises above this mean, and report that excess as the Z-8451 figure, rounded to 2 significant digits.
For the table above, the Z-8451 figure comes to 0.070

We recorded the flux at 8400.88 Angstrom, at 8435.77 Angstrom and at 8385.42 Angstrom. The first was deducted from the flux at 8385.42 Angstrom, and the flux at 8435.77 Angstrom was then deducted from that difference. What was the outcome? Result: -2.5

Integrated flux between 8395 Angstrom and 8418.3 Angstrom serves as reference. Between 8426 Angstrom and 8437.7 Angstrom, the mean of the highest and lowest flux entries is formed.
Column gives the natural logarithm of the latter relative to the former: -3.28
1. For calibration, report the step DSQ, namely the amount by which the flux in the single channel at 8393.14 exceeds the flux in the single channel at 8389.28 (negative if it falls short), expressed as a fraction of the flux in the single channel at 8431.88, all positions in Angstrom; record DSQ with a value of 0.04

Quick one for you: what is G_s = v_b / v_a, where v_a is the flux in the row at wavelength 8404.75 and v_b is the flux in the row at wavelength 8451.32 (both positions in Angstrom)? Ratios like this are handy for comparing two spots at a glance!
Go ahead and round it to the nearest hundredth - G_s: 0.95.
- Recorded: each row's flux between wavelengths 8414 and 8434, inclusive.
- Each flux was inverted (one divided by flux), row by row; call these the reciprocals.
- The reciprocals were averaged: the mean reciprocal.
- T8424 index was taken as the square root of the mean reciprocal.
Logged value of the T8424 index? 0.619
